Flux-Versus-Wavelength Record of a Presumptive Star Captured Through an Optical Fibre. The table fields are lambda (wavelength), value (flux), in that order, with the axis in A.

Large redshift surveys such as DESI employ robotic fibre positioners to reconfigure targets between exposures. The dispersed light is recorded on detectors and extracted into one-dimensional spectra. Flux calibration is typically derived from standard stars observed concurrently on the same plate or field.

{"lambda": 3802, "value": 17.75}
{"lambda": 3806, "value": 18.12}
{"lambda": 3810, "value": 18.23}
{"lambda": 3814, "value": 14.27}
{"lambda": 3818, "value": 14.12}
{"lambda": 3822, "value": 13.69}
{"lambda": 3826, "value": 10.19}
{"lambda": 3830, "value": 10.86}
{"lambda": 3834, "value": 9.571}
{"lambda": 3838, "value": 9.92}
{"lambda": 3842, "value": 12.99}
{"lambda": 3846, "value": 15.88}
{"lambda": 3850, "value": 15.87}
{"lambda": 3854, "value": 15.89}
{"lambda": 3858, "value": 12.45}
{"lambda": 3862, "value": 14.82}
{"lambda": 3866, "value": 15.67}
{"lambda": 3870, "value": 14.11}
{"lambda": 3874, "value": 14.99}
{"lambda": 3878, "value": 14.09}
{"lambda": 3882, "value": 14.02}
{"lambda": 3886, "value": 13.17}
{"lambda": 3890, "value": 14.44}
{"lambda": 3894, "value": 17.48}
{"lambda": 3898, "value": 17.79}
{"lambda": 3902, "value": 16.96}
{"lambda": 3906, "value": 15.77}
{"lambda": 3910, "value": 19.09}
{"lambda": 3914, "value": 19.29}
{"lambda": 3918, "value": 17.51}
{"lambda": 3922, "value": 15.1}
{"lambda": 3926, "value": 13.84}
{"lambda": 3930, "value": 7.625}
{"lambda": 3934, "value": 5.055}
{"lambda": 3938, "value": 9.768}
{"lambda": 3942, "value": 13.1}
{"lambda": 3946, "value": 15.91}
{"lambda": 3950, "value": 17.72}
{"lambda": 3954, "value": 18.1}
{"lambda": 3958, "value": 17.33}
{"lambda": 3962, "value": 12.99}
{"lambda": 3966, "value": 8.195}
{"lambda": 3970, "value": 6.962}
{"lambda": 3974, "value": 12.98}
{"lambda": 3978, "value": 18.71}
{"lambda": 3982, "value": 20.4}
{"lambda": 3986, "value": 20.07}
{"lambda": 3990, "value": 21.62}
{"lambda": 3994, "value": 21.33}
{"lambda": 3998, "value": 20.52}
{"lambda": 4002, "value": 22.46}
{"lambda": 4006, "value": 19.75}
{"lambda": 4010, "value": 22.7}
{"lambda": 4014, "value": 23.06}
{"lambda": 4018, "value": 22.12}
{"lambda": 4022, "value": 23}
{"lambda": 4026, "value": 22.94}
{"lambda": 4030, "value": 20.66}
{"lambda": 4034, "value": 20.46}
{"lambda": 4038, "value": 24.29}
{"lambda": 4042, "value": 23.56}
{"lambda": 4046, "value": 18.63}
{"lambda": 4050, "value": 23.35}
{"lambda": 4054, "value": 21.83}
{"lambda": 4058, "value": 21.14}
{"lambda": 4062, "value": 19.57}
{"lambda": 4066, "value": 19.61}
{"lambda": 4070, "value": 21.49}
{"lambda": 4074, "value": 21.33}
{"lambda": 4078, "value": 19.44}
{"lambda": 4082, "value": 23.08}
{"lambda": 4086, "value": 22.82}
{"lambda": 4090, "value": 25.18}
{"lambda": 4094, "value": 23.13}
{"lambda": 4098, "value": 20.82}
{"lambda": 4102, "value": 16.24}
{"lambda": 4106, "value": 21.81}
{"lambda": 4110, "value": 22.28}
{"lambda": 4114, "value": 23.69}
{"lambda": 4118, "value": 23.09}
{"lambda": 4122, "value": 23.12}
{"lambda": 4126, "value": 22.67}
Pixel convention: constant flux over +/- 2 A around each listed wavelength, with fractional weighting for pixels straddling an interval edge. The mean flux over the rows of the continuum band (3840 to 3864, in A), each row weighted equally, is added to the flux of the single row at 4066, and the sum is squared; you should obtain 1174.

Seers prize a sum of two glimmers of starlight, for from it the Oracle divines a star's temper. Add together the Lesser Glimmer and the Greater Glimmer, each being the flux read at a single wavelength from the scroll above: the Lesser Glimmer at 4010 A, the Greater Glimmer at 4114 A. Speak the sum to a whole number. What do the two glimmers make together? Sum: 46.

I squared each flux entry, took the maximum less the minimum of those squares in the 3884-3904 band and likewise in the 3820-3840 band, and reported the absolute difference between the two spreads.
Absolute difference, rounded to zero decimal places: 47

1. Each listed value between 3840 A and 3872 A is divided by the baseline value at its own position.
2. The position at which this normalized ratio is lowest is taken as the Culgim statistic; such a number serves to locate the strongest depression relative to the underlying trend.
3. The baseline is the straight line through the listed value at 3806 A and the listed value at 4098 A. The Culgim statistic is 3858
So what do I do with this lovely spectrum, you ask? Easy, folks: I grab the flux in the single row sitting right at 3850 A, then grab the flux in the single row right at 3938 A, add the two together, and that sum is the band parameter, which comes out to 25.6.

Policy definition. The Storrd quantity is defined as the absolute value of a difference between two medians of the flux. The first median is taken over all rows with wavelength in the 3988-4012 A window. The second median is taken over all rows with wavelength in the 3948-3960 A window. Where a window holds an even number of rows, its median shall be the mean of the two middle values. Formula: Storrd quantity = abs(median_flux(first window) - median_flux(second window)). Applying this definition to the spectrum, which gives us 3.8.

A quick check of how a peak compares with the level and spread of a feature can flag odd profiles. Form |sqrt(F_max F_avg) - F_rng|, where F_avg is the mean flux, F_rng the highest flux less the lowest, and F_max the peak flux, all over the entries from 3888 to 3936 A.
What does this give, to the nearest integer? 3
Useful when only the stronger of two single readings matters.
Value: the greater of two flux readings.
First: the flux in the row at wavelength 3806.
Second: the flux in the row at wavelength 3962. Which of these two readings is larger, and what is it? 18.1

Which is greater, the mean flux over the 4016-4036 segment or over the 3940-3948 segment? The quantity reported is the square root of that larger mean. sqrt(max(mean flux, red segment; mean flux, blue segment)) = 4.7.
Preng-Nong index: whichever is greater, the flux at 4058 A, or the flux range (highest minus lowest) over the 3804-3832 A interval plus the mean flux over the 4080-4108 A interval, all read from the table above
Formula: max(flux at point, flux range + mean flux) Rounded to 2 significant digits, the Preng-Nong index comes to 30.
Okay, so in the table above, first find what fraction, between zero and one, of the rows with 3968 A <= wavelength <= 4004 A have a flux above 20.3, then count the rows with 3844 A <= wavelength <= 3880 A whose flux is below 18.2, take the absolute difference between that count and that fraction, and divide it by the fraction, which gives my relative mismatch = 15.2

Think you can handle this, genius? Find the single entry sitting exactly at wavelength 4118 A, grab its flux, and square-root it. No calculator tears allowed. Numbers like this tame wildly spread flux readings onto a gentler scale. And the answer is 4.81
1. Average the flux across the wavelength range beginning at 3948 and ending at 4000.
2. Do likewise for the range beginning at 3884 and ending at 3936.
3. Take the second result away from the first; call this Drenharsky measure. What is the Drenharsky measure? 1.8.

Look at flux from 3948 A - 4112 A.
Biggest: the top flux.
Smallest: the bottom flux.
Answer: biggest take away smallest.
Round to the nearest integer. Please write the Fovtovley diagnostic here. 18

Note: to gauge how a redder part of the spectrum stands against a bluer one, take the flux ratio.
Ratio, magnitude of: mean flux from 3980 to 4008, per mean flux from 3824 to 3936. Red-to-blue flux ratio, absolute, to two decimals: 1.48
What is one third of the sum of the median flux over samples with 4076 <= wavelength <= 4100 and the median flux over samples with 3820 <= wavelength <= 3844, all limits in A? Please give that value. 11.2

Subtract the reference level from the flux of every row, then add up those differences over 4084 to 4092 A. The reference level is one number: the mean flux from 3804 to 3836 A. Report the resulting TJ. 21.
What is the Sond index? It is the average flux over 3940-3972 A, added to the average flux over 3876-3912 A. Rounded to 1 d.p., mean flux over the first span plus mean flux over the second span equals 29.7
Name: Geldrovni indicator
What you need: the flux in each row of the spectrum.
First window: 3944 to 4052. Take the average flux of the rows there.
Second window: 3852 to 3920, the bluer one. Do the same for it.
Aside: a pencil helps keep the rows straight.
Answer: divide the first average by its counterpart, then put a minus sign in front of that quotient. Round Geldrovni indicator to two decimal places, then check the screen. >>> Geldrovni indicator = -1.22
